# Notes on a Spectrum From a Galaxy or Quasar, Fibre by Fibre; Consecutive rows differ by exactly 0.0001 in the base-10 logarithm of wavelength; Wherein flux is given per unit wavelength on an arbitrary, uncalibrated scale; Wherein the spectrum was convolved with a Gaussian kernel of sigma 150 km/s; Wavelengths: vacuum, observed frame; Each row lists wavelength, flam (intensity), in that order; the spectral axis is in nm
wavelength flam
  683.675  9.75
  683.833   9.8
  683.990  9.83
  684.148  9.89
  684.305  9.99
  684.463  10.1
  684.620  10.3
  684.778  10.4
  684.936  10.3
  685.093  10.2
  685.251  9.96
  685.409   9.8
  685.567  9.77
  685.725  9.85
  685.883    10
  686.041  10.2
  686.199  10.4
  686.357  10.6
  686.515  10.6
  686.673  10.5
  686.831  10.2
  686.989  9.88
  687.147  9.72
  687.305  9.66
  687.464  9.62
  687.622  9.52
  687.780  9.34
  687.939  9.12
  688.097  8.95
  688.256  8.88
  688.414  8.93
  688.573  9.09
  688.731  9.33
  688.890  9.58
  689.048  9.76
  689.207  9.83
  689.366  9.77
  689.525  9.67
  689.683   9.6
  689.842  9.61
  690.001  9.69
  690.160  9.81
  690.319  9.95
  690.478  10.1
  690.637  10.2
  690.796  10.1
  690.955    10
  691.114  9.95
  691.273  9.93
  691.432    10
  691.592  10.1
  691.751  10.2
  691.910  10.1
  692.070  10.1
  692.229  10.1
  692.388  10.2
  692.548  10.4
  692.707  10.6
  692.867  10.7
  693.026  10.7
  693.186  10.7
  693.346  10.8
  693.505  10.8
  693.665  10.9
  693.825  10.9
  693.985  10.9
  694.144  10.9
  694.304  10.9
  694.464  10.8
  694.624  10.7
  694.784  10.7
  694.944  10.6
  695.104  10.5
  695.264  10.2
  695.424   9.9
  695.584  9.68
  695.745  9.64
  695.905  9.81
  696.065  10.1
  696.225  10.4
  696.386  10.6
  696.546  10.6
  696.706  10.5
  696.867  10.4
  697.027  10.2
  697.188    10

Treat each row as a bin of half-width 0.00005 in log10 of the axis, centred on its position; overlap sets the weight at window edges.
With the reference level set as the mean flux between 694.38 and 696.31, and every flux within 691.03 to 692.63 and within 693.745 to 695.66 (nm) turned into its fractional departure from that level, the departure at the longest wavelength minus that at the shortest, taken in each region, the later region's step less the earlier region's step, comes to -0.16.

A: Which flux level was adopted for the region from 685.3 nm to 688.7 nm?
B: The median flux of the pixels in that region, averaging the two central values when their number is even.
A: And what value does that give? 9.8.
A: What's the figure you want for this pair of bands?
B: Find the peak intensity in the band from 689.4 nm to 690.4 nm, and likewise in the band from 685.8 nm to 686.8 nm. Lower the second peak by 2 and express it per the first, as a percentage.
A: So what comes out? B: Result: 86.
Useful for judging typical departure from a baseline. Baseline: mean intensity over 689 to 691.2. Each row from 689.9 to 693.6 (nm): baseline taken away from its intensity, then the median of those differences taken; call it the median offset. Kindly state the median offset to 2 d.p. 0.24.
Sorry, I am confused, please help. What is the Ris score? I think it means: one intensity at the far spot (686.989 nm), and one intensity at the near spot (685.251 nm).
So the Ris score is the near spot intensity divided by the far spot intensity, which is 1.01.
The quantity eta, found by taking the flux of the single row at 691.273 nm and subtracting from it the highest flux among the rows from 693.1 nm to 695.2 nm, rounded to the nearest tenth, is -1.0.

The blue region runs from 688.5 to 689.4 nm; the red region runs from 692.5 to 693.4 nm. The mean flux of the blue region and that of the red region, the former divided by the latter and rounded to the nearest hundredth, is 0.90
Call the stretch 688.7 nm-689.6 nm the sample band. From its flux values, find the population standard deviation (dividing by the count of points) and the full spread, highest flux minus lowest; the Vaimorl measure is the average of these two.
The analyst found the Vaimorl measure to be 0.33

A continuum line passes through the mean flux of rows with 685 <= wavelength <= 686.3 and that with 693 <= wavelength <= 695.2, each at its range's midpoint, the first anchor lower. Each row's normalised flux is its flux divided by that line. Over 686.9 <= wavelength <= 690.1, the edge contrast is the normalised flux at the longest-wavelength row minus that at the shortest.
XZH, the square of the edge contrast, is 0.002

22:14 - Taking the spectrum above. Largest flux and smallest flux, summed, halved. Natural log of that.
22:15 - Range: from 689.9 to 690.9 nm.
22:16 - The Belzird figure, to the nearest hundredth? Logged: 2.30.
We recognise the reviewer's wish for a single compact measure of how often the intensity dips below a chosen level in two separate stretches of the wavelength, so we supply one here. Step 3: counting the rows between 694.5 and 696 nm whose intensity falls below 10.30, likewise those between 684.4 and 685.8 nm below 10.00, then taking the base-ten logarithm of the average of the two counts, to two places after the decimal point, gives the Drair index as 0.65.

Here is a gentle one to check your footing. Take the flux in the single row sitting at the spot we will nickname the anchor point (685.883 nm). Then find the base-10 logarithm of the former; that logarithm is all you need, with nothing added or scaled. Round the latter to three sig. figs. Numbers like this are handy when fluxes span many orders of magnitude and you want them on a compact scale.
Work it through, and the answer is 1.00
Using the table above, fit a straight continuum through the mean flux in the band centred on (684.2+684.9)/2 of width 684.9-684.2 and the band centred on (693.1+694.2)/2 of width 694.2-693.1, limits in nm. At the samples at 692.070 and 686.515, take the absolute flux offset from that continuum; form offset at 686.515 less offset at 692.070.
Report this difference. -0.4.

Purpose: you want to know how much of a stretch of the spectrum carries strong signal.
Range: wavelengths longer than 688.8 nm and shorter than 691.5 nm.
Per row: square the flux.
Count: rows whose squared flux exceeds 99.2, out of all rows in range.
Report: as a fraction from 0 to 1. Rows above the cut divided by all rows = 0.3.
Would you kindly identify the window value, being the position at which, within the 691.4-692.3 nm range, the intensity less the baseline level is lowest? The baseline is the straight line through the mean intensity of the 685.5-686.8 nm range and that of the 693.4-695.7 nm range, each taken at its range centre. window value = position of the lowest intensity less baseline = 691.432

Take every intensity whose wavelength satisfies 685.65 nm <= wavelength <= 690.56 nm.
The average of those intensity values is 9.7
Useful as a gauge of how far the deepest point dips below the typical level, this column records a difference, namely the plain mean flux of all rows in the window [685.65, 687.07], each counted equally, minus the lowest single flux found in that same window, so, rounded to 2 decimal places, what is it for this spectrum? 0.40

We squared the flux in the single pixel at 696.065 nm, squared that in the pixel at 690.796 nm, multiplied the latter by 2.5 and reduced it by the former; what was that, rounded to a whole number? 153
